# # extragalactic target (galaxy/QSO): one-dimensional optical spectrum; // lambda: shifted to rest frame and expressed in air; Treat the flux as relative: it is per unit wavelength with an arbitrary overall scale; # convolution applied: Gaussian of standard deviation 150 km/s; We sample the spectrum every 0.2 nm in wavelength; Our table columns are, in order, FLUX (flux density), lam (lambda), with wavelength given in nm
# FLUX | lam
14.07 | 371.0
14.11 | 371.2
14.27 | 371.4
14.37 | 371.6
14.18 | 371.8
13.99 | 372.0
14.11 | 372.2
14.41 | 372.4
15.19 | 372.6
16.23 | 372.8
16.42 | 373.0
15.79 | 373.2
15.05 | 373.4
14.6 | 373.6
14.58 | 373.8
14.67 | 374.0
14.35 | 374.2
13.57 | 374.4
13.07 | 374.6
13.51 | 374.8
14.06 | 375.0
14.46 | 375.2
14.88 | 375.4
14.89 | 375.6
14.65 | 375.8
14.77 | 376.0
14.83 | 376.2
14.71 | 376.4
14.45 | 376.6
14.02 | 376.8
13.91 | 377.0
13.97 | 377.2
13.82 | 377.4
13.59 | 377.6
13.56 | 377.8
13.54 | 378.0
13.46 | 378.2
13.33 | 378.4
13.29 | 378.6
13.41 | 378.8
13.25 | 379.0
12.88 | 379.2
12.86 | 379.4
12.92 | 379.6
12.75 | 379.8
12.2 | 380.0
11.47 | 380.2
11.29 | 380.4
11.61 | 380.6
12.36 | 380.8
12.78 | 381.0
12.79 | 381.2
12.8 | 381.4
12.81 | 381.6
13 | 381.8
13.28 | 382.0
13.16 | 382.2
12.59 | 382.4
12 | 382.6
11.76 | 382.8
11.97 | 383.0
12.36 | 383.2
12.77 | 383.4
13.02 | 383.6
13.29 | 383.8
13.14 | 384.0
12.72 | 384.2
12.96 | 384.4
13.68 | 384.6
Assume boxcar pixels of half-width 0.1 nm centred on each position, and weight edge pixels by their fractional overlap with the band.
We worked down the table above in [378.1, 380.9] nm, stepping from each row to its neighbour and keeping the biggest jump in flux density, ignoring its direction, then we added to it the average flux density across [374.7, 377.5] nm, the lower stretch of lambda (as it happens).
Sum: 15.1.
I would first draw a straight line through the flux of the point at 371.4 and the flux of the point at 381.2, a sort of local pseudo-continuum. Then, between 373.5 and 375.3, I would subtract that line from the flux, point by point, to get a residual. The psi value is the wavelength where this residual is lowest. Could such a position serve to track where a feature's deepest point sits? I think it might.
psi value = 374.6 nm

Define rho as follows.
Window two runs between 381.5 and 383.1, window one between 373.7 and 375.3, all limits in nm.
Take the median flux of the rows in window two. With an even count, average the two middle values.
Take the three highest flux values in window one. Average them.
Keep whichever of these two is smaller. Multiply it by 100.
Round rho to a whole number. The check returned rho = 1270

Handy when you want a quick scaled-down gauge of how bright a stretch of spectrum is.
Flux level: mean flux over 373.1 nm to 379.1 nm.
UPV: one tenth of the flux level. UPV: 1.41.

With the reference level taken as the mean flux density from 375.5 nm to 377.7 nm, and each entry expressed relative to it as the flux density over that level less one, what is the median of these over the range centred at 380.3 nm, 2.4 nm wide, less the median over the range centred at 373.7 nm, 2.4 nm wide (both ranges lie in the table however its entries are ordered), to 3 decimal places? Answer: -0.131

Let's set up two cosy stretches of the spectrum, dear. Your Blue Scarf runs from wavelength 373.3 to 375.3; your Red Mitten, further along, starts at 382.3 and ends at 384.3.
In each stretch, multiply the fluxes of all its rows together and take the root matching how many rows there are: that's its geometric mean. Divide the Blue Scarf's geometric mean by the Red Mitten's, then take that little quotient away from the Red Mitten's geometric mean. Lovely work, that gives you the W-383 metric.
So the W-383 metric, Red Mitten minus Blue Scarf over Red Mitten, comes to 11.4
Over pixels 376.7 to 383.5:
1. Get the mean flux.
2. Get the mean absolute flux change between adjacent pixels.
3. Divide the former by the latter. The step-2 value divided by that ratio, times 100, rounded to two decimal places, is 0.43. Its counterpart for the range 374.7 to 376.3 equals 0.46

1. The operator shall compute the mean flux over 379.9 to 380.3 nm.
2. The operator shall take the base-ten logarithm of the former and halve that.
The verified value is 0.54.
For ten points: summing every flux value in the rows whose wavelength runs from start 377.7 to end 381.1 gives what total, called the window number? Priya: 217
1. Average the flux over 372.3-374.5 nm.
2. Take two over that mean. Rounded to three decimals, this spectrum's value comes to 0.133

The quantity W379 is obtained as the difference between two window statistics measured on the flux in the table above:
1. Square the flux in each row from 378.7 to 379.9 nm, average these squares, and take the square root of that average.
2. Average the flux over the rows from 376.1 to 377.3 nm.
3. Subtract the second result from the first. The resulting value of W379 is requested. -1.3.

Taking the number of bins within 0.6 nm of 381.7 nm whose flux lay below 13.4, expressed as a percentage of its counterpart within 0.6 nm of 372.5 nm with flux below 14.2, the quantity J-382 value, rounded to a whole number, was 300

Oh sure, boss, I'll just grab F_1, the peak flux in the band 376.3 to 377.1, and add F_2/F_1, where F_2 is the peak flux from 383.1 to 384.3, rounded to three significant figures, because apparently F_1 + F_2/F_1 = 15.6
